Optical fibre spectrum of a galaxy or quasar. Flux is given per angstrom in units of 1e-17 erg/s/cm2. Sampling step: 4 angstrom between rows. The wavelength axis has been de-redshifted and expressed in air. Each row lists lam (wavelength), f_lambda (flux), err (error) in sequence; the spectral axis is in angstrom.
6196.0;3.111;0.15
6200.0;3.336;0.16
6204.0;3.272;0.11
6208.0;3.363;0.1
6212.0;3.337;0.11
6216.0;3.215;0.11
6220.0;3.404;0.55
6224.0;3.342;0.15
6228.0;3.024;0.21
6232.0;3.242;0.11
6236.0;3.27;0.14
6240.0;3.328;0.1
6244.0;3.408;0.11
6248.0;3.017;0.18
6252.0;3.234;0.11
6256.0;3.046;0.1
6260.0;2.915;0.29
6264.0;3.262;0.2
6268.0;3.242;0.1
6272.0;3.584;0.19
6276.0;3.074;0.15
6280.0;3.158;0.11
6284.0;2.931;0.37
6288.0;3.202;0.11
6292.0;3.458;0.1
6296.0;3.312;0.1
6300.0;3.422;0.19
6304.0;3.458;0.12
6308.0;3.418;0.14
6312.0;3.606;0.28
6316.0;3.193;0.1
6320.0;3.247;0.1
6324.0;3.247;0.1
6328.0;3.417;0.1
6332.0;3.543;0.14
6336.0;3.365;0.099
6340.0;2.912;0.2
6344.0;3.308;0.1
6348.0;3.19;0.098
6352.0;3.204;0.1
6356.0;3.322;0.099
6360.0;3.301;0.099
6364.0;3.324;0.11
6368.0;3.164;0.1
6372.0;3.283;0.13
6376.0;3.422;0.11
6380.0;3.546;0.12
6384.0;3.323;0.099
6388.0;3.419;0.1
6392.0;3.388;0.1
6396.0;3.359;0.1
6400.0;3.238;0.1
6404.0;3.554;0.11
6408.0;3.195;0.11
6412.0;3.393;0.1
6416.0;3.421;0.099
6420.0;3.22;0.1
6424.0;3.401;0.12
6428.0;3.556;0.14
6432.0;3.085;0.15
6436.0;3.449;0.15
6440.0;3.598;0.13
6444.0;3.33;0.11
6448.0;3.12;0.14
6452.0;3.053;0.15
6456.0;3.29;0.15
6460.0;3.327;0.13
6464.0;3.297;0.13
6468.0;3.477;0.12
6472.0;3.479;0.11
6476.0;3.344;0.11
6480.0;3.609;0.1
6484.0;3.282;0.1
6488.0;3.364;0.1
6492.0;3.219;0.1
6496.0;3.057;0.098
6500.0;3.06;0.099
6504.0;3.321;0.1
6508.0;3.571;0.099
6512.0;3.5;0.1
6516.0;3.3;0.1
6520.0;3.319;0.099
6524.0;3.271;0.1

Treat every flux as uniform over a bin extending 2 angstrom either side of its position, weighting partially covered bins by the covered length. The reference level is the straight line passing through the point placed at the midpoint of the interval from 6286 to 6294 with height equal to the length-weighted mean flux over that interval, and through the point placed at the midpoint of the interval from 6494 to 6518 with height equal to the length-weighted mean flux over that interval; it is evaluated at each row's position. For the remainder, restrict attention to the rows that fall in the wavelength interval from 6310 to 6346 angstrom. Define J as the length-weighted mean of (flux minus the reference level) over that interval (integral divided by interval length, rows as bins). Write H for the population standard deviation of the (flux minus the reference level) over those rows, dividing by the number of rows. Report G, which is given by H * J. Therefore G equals -0.002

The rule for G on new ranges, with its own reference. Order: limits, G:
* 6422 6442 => 0.019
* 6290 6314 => 0.010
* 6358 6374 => -0.003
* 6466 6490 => 0.013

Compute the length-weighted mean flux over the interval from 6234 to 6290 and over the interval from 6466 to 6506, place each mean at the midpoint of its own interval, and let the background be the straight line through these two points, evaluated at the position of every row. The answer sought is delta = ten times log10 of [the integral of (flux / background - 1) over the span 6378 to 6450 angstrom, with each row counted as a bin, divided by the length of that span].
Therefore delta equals -15.7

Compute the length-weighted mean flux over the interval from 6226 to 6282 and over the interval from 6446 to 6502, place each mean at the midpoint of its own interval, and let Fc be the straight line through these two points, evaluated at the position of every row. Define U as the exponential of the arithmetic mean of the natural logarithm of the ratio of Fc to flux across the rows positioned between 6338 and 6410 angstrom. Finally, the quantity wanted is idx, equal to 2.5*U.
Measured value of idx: 2.46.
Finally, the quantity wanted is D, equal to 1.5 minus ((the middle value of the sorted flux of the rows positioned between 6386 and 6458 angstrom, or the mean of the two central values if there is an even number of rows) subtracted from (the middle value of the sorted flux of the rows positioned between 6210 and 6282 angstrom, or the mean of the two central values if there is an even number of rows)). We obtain 1.63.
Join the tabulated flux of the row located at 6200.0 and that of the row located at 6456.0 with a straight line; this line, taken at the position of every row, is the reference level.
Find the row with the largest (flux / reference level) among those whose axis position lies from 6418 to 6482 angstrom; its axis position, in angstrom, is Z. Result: 6480.0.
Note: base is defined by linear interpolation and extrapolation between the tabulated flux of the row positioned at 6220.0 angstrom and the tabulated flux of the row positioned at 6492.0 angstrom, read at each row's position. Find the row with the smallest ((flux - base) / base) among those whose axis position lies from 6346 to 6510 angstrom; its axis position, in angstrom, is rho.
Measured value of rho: 6452.0 angstrom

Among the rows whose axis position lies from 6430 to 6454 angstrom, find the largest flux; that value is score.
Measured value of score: 3.598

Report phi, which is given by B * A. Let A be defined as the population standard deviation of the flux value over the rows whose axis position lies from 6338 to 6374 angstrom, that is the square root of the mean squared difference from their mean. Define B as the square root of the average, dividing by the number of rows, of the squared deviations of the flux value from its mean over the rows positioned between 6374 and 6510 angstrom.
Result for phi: 0.0194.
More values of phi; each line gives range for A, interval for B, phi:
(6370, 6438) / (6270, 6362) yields 0.0228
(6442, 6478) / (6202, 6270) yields 0.0189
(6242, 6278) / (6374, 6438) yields 0.0256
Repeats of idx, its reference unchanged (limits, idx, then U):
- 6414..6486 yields 2.45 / 0.978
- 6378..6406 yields 2.39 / 0.956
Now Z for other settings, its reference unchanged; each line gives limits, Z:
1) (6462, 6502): 6480.0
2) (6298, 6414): 6312.0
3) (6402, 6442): 6440.0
